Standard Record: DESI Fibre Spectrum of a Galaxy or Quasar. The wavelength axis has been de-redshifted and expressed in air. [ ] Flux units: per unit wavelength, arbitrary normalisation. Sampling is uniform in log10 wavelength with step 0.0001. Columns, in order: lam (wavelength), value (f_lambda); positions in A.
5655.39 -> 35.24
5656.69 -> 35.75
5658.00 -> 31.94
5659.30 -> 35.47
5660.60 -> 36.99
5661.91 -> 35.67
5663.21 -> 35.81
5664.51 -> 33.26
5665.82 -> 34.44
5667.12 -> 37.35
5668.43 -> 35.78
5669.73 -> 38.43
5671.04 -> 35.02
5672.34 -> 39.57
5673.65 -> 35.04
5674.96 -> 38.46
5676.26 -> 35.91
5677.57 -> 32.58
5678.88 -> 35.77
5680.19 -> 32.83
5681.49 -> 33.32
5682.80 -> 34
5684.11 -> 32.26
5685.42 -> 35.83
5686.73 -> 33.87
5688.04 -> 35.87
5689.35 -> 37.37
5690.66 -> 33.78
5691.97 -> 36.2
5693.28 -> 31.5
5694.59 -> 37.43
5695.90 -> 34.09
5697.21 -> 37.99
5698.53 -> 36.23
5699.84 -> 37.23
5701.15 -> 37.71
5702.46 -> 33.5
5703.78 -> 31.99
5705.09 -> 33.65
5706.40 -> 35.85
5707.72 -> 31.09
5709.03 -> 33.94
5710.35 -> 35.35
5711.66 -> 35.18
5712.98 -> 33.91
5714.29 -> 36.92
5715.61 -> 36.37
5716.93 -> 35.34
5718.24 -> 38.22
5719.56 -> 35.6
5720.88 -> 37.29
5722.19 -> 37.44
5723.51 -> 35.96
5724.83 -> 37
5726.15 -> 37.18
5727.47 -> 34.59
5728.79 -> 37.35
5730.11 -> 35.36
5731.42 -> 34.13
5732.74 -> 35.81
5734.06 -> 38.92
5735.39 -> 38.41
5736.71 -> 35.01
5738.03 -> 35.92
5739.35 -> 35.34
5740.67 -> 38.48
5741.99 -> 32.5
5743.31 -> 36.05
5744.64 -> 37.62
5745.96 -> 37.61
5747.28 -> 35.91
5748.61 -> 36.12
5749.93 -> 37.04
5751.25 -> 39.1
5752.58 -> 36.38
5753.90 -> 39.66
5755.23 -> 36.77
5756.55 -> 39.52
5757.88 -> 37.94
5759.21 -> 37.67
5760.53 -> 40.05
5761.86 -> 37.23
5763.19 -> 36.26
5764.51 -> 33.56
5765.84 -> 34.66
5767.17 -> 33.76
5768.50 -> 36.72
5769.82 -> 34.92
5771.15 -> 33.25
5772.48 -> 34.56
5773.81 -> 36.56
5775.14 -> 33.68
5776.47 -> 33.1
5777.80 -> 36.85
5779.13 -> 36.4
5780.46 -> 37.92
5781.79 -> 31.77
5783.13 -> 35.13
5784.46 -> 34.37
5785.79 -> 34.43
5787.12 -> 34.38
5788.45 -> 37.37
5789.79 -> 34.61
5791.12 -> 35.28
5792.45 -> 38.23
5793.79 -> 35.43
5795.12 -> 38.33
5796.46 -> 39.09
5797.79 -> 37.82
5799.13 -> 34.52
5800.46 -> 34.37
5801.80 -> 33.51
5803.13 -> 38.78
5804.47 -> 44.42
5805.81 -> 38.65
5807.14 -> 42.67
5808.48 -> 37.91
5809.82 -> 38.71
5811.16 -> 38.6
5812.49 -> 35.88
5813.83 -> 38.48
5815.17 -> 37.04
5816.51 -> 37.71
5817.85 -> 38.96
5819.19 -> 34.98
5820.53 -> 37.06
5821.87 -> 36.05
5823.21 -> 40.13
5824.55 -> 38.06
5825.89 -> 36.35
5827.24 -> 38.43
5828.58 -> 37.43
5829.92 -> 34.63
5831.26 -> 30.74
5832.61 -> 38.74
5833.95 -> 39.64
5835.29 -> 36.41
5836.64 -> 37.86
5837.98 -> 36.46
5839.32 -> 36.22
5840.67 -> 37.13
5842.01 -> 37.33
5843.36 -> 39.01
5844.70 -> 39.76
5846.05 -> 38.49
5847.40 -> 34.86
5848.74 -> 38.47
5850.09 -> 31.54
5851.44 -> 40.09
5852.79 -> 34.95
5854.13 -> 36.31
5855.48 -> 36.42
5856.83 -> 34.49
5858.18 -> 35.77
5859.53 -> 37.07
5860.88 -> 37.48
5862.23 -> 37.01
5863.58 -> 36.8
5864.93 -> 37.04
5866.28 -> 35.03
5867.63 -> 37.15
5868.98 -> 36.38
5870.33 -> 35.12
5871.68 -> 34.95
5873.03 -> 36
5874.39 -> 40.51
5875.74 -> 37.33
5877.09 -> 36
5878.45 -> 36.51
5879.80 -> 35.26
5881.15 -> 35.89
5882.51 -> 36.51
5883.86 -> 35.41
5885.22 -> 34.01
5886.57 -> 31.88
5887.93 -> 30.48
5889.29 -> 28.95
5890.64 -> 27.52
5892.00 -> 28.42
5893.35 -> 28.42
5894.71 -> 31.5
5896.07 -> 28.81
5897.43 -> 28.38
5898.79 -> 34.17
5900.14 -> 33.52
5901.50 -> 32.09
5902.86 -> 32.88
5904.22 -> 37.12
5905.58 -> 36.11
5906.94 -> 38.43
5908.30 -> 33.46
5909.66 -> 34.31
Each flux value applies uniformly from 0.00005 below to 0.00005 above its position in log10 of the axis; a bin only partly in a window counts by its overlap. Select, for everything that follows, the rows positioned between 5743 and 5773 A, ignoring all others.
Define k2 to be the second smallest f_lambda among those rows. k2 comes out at 33.56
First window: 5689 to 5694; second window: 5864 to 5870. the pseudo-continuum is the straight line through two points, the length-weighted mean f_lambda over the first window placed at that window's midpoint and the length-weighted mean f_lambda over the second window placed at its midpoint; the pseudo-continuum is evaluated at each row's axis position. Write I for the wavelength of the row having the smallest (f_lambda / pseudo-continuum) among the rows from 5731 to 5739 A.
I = 5731.42 A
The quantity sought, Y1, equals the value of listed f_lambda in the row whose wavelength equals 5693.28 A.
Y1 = 31.5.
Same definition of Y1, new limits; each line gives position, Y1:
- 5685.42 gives 35.83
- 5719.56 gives 35.6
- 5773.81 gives 36.56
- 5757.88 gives 37.94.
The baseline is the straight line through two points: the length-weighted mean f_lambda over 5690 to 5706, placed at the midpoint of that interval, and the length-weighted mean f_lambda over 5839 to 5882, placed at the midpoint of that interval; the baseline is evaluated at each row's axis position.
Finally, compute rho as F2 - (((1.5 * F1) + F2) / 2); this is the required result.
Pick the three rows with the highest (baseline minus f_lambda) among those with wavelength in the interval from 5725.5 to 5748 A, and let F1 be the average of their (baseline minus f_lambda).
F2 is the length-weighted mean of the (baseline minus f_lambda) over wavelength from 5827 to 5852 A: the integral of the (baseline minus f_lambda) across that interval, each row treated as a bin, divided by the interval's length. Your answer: -1.6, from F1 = 2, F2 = -0.5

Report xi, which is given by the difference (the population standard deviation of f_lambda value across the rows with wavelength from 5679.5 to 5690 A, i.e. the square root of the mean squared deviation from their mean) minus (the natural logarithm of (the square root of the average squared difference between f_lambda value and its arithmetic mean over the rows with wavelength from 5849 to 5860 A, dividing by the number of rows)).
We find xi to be 0.8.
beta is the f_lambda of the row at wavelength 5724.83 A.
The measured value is 37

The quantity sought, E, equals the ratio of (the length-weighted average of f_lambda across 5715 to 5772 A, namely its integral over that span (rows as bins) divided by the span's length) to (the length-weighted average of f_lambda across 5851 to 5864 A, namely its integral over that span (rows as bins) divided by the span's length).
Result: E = 1.00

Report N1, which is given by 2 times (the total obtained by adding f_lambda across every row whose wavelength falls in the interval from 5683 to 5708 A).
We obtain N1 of 1327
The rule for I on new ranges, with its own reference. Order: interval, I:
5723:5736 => 5731.42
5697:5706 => 5703.78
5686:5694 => 5693.28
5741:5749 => 5741.99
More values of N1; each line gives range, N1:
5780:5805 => 1380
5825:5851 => 1399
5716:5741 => 1387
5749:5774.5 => 1391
